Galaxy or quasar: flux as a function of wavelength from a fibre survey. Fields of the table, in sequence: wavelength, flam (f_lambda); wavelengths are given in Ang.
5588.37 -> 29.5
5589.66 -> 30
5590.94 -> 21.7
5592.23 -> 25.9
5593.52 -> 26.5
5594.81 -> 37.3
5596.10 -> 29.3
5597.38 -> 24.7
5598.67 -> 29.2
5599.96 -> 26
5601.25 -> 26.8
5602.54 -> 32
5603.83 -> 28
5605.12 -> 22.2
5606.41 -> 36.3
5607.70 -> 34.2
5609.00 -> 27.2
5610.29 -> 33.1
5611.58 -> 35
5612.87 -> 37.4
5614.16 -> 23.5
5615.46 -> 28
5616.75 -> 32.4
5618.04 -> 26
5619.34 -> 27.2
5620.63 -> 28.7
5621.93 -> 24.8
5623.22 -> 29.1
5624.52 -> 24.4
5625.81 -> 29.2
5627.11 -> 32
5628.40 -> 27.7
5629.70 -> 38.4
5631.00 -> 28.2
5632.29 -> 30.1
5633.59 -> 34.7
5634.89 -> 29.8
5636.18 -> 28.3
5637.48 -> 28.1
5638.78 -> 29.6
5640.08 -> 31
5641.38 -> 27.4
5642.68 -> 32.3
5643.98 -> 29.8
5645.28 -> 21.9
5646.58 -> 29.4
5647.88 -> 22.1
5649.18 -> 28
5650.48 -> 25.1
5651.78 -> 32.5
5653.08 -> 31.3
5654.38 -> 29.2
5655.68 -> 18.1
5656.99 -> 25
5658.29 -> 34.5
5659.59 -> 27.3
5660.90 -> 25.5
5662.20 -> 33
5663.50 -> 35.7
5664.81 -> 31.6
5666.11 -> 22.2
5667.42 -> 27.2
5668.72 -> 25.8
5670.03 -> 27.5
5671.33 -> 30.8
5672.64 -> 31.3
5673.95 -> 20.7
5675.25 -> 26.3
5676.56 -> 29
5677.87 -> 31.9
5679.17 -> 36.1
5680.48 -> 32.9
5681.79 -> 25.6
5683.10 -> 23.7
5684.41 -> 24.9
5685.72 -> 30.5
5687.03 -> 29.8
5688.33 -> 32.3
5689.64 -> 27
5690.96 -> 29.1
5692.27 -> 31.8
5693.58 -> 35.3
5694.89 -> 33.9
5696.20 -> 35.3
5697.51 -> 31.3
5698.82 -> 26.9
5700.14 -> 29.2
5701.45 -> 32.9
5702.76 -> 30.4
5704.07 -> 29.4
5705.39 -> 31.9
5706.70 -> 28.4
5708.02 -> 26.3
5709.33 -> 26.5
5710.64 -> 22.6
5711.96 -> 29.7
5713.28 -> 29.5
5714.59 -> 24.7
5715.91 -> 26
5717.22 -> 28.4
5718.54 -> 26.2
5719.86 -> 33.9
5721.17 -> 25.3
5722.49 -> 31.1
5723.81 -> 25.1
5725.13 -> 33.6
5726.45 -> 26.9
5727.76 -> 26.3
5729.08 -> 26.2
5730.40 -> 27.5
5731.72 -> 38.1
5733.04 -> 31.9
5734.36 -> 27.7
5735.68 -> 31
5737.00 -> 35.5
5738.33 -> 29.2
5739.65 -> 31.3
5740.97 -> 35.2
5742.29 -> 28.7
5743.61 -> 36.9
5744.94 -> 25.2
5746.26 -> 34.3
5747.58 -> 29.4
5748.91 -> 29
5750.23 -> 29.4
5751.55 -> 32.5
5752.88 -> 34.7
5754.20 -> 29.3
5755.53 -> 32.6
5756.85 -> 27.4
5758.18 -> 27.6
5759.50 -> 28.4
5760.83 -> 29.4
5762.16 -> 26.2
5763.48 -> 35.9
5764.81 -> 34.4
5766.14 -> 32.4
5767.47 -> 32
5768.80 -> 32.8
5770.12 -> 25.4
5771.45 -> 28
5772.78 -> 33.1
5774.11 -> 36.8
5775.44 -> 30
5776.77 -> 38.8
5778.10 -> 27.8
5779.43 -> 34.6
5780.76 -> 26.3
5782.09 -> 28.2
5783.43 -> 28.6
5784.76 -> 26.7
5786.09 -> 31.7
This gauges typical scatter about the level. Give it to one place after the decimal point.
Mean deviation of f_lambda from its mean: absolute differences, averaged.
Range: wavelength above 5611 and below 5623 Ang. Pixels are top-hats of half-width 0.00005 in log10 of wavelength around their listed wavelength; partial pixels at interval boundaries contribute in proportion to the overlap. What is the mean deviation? 3.8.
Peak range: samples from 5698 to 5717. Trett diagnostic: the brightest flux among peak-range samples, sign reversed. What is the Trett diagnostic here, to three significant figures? -32.9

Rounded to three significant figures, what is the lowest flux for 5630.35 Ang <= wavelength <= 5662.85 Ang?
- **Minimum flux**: 18.1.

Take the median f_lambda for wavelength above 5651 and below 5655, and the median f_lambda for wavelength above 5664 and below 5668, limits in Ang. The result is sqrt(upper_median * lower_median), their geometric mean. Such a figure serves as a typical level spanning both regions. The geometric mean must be 29.2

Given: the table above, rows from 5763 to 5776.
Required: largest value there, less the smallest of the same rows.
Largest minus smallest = 11.4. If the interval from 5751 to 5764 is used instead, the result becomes 9.7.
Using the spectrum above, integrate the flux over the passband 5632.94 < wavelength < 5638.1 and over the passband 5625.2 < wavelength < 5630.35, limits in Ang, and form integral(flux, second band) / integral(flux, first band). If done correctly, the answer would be 1.05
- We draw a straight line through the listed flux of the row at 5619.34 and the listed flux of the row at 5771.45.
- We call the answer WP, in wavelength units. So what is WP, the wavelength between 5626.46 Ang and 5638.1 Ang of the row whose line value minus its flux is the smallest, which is 5629.70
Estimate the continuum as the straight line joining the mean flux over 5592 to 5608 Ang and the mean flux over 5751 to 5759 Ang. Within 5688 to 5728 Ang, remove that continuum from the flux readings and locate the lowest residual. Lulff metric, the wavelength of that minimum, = 5710.64 Ang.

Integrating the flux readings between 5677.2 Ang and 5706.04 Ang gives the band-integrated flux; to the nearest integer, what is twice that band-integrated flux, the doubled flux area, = 1762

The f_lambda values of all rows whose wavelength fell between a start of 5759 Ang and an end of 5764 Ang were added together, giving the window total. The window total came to 120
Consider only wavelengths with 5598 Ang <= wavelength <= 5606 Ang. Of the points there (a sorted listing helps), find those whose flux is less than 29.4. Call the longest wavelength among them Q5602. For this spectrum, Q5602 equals 5605.12 Ang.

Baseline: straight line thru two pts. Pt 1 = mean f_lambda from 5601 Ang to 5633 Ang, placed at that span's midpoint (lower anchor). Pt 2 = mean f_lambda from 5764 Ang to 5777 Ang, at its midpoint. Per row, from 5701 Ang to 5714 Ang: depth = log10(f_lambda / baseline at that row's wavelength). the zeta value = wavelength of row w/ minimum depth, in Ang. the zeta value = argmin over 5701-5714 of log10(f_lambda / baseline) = 5710.64 Ang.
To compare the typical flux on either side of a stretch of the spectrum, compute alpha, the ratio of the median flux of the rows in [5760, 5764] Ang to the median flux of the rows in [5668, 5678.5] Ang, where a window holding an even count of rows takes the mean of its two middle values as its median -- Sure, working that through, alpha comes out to 1.04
